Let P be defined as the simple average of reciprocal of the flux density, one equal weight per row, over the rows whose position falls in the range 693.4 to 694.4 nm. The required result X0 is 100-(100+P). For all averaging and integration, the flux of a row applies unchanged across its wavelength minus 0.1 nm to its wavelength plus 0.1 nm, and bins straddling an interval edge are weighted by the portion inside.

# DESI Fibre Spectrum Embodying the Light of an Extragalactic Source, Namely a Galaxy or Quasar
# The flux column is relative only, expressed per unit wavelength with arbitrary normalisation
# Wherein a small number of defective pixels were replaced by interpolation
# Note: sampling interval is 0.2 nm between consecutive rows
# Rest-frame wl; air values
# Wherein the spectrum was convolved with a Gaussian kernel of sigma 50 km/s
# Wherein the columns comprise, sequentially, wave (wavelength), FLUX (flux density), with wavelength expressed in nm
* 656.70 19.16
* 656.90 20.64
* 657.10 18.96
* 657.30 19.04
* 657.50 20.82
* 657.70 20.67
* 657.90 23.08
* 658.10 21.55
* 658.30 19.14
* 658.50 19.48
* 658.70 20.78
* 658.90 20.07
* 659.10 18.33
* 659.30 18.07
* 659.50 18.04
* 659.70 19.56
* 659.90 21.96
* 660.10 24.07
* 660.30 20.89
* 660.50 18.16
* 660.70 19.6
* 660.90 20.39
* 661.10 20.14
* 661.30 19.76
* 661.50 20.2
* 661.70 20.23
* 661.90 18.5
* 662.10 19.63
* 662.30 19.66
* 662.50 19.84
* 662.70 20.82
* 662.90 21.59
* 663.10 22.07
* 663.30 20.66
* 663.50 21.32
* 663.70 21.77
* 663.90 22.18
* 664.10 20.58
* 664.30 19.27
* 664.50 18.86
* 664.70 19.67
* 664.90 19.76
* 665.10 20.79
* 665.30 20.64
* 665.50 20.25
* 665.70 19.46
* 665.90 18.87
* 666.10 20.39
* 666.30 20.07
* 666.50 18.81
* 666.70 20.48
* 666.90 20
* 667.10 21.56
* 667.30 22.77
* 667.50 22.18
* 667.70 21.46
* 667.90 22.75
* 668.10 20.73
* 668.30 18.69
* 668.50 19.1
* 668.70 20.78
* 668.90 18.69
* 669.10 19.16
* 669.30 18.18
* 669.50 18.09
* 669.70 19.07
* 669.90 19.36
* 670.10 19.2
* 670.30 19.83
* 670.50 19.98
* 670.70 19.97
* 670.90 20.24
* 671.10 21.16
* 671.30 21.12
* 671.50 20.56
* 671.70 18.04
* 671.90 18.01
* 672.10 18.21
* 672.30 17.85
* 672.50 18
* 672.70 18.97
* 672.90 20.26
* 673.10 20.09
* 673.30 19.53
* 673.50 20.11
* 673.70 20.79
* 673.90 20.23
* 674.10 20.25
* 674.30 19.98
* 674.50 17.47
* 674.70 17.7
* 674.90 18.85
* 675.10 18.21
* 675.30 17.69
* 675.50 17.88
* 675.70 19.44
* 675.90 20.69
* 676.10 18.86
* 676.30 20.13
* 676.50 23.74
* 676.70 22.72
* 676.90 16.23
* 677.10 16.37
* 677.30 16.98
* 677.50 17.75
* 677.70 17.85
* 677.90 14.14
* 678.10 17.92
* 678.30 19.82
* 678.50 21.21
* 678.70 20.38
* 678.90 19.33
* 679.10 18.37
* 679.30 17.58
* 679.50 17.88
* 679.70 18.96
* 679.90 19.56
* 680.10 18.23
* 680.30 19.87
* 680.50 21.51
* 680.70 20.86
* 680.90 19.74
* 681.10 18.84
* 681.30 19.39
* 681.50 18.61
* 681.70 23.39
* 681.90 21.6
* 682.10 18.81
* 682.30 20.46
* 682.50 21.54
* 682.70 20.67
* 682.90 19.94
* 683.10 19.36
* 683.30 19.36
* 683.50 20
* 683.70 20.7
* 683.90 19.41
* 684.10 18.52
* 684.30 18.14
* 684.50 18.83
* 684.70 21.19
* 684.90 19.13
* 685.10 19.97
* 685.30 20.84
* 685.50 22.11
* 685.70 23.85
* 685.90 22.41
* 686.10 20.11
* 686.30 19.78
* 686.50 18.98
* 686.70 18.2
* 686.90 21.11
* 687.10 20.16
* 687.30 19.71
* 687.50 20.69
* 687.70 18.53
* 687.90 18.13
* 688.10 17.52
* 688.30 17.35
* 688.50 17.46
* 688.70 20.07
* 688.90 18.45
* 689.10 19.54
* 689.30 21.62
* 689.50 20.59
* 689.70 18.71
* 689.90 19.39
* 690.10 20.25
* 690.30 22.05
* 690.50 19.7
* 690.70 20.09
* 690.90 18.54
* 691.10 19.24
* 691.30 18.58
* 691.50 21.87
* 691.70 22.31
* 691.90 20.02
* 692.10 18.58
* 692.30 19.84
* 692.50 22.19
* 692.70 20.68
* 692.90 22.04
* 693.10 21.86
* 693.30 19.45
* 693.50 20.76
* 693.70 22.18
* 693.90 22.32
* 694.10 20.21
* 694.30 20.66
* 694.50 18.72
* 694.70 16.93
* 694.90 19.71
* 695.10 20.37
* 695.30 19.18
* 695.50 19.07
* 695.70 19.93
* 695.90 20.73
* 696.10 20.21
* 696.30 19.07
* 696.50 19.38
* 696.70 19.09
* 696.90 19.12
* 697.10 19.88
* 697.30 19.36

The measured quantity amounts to -0.0472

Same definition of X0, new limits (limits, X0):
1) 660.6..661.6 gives -0.0500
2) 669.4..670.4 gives -0.0524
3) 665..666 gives -0.0501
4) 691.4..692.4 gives -0.0489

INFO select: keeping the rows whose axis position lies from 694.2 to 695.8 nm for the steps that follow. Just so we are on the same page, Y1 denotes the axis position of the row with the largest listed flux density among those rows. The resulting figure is 694.30 nm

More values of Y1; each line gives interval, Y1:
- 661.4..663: 662.90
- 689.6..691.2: 690.30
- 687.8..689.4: 689.30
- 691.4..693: 691.70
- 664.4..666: 665.10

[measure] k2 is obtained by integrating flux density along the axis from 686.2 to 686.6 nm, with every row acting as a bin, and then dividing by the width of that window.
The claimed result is 19.4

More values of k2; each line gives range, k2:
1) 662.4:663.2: 21.1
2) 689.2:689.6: 21.1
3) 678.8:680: 18.6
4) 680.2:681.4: 20.0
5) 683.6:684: 20.1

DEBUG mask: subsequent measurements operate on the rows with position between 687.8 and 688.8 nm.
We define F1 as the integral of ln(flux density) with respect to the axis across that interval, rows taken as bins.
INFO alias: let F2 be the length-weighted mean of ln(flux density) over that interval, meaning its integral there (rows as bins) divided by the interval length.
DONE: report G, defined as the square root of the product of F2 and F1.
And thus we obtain 2.9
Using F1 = 2.9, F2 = 2.89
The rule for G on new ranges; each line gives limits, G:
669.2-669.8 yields 2.3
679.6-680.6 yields 3.0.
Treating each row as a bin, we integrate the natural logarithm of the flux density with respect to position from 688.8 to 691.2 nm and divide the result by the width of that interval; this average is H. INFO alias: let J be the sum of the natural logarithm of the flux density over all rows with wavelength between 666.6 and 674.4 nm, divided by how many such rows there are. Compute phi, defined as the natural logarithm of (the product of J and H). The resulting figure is 2.19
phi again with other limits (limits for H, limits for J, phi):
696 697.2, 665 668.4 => 2.19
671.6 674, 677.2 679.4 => 2.15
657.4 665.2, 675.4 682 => 2.18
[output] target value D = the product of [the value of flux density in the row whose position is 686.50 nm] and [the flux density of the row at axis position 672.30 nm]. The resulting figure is 339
